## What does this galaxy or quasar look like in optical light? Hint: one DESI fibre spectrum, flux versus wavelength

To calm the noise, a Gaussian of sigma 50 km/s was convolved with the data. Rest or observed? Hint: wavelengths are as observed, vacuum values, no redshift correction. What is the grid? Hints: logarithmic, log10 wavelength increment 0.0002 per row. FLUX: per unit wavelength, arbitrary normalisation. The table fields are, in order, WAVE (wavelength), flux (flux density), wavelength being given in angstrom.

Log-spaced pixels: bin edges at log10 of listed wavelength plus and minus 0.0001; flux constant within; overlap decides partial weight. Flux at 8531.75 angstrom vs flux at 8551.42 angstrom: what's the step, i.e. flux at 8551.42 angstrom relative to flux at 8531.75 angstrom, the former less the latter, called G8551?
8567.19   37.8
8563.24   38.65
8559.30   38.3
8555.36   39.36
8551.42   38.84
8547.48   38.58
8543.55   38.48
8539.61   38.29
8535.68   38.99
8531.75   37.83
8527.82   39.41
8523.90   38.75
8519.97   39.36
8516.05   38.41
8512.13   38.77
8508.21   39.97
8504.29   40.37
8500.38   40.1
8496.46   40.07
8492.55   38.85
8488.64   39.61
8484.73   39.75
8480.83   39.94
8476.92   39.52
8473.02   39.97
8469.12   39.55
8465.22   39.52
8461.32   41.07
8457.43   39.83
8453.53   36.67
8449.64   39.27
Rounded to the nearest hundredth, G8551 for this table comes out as 1.01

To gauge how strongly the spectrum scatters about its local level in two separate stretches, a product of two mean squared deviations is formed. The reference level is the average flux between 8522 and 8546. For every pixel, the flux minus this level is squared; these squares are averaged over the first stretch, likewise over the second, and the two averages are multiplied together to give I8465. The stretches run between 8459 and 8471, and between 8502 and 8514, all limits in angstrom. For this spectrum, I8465 4.1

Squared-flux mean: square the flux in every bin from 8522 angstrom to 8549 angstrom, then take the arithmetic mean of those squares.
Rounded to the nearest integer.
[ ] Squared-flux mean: 1492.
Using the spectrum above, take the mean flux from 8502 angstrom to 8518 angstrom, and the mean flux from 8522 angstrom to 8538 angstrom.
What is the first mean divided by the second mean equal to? 1.02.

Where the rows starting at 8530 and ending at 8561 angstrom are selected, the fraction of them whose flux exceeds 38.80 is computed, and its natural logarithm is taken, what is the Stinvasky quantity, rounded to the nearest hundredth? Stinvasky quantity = -0.98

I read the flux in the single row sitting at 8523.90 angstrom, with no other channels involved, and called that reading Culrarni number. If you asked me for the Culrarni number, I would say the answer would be 38.75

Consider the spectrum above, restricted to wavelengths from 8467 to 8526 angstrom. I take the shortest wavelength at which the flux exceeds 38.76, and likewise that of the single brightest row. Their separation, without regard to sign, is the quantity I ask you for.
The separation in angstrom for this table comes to 35.2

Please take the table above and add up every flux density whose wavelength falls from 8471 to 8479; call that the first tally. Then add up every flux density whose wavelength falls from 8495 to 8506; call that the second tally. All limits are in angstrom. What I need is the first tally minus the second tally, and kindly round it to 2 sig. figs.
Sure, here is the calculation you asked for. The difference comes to -41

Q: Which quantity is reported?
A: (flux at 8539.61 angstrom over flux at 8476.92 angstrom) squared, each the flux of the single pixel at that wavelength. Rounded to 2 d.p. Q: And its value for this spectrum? 0.94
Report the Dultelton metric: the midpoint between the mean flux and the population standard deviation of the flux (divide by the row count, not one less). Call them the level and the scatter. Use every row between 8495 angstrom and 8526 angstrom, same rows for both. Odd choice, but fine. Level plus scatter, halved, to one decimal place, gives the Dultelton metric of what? 20.1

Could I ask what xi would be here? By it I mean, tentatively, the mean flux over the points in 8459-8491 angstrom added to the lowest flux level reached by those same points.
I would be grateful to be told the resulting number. 79.4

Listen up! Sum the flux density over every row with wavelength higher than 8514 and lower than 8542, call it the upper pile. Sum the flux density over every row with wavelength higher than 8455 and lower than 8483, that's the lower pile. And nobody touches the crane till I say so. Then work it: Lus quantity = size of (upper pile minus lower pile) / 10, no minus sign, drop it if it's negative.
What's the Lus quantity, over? 0.8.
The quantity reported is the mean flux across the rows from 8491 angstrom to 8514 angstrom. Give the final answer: 39.7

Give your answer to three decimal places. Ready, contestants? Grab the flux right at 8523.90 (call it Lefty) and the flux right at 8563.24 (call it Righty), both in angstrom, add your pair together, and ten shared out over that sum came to 0.129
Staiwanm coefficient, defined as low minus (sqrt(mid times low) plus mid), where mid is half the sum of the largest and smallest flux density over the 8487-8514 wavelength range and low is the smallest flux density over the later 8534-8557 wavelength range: -40.2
